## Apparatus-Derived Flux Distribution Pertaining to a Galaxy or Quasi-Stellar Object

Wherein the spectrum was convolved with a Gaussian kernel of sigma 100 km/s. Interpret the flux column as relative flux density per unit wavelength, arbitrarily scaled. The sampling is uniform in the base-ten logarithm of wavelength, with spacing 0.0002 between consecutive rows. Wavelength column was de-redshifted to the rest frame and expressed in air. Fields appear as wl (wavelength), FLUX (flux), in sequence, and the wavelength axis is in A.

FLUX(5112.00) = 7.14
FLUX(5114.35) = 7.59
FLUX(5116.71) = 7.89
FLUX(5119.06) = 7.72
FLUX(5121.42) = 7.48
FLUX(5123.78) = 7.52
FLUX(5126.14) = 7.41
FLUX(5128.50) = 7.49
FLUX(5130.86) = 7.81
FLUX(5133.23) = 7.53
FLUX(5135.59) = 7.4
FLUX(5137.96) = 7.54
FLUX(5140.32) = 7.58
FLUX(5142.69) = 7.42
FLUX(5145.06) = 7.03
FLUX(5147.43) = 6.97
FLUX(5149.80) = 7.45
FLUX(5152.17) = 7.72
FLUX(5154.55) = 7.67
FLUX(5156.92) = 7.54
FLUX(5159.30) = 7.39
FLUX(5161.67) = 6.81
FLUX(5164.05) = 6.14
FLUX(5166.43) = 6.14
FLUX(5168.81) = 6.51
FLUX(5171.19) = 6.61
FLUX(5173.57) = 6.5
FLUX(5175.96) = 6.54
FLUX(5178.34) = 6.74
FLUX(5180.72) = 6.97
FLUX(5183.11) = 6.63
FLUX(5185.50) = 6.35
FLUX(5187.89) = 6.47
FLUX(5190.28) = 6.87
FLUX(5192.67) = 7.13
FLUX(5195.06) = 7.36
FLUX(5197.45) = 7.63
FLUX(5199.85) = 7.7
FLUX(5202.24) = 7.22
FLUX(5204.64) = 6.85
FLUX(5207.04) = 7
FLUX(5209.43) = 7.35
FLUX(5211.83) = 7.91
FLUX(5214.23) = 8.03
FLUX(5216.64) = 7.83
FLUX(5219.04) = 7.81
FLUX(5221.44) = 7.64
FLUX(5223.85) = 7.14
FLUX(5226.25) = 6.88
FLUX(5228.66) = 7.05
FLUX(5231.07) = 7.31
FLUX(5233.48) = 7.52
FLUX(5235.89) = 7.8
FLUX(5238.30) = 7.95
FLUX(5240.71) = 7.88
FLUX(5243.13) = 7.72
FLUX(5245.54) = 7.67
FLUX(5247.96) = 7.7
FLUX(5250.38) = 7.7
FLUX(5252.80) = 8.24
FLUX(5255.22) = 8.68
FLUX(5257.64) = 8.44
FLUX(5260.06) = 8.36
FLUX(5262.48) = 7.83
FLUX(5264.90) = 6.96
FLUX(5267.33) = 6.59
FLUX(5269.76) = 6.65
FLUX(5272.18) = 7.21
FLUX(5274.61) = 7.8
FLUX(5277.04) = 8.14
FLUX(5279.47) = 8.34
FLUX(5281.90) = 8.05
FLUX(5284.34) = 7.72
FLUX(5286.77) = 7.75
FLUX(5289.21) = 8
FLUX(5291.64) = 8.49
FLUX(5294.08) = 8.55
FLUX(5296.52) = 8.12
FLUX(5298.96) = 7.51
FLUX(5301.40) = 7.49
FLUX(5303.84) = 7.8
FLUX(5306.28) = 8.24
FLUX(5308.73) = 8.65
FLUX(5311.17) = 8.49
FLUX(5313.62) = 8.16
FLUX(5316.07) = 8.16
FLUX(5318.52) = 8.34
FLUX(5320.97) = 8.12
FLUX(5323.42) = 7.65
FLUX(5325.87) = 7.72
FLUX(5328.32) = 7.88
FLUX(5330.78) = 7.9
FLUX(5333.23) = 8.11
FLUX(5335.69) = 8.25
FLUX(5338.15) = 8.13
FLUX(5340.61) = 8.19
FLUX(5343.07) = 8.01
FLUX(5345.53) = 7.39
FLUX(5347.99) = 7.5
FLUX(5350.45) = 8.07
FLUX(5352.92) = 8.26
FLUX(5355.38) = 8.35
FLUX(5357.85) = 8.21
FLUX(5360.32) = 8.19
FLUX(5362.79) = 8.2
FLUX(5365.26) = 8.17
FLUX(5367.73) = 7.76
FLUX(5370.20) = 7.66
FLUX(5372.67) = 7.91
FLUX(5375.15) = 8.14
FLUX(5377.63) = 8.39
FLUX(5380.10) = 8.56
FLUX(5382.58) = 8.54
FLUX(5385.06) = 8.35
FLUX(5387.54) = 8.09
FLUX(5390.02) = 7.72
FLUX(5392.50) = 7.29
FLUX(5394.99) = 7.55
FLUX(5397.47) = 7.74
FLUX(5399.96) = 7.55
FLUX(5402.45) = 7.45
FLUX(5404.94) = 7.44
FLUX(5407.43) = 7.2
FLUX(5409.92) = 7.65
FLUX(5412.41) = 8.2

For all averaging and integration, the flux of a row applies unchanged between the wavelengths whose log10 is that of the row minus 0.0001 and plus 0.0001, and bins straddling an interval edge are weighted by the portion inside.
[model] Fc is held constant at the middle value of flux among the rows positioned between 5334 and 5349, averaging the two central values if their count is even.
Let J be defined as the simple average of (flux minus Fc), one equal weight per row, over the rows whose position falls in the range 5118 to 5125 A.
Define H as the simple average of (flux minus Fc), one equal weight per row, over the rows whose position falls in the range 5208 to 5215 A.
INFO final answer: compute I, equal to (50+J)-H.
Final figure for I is 49.8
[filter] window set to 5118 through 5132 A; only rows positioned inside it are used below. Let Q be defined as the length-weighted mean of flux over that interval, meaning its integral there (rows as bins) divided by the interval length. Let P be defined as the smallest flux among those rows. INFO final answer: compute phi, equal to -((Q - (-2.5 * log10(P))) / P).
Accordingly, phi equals -1.32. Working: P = 7.41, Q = 7.6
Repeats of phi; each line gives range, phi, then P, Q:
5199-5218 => -1.40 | 6.85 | 7.5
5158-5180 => -1.40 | 6.14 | 6.6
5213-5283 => -1.48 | 6.59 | 7.7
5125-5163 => -1.40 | 6.81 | 7.4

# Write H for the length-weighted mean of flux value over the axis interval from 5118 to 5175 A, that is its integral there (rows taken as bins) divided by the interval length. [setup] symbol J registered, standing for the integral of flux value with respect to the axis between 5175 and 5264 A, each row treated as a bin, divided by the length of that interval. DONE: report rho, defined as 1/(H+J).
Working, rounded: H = 7.2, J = 7.46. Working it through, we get 0.0681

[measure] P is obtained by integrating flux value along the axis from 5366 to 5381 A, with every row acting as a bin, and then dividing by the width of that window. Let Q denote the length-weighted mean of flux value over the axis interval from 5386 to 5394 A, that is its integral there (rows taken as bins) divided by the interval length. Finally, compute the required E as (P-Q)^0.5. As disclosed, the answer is 0.6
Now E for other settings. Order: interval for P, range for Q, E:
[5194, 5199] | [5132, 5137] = 0.2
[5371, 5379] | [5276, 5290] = 0.4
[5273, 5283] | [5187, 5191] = 1.2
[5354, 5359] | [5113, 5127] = 0.8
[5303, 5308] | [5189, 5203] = 0.9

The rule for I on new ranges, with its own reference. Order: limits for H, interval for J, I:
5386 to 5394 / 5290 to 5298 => 50.7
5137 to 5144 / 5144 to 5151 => 49.6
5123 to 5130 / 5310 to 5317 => 50.8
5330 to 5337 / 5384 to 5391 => 50.0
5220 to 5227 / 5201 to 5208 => 49.8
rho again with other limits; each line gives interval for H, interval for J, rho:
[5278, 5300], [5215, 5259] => 0.0633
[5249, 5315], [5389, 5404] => 0.0647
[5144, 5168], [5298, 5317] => 0.0660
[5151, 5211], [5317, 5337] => 0.0669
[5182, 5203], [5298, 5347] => 0.0665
